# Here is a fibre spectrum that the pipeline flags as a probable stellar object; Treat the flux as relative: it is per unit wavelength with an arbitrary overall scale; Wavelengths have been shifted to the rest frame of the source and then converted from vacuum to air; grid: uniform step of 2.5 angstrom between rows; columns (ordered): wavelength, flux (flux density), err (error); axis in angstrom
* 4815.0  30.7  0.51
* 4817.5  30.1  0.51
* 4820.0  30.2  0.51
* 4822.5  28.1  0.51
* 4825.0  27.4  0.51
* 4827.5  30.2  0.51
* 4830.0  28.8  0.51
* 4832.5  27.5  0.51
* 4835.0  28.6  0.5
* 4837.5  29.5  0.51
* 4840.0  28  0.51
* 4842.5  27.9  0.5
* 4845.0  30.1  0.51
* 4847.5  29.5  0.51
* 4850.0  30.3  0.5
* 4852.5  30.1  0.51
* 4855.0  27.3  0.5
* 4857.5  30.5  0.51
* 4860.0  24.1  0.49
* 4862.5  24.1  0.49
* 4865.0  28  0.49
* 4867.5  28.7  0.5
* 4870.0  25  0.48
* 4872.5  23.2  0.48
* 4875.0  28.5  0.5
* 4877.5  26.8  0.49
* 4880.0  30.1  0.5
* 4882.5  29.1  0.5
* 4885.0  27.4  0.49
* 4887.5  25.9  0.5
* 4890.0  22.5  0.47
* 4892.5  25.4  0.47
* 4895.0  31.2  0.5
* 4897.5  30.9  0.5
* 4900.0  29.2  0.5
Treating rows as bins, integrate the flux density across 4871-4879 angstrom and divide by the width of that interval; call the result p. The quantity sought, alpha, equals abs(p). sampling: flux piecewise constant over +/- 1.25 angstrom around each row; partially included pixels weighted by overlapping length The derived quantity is 26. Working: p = 26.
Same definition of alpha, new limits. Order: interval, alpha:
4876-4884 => 29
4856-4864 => 26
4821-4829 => 29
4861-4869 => 27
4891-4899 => 29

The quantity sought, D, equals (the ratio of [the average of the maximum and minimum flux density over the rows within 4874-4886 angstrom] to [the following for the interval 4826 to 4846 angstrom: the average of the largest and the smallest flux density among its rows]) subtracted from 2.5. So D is 1.51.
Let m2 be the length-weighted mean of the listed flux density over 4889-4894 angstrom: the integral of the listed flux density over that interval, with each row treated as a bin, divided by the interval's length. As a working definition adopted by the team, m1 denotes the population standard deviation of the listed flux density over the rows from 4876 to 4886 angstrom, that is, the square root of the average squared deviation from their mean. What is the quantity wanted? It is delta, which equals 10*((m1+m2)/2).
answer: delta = 129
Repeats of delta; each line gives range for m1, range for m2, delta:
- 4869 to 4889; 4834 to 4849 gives 155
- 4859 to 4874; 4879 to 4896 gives 147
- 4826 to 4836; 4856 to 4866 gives 138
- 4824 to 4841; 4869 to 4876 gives 132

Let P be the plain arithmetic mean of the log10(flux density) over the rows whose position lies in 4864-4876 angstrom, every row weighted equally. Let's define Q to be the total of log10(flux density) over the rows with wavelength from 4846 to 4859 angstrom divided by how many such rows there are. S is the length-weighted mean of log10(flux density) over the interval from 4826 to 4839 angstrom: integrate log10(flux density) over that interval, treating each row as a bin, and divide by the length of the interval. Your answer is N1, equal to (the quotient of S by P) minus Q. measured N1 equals -0.445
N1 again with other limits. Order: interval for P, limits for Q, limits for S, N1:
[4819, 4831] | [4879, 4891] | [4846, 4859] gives -0.424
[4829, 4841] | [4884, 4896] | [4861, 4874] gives -0.451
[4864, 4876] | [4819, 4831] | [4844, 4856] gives -0.430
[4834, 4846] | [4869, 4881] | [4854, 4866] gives -0.448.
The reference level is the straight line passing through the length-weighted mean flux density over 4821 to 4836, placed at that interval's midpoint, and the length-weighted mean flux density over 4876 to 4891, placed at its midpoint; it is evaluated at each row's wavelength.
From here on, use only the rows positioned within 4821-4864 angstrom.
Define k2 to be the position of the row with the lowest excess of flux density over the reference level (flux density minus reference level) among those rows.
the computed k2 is 4860.0 angstrom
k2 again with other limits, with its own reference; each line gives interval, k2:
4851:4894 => 4890.0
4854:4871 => 4860.0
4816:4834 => 4825.0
